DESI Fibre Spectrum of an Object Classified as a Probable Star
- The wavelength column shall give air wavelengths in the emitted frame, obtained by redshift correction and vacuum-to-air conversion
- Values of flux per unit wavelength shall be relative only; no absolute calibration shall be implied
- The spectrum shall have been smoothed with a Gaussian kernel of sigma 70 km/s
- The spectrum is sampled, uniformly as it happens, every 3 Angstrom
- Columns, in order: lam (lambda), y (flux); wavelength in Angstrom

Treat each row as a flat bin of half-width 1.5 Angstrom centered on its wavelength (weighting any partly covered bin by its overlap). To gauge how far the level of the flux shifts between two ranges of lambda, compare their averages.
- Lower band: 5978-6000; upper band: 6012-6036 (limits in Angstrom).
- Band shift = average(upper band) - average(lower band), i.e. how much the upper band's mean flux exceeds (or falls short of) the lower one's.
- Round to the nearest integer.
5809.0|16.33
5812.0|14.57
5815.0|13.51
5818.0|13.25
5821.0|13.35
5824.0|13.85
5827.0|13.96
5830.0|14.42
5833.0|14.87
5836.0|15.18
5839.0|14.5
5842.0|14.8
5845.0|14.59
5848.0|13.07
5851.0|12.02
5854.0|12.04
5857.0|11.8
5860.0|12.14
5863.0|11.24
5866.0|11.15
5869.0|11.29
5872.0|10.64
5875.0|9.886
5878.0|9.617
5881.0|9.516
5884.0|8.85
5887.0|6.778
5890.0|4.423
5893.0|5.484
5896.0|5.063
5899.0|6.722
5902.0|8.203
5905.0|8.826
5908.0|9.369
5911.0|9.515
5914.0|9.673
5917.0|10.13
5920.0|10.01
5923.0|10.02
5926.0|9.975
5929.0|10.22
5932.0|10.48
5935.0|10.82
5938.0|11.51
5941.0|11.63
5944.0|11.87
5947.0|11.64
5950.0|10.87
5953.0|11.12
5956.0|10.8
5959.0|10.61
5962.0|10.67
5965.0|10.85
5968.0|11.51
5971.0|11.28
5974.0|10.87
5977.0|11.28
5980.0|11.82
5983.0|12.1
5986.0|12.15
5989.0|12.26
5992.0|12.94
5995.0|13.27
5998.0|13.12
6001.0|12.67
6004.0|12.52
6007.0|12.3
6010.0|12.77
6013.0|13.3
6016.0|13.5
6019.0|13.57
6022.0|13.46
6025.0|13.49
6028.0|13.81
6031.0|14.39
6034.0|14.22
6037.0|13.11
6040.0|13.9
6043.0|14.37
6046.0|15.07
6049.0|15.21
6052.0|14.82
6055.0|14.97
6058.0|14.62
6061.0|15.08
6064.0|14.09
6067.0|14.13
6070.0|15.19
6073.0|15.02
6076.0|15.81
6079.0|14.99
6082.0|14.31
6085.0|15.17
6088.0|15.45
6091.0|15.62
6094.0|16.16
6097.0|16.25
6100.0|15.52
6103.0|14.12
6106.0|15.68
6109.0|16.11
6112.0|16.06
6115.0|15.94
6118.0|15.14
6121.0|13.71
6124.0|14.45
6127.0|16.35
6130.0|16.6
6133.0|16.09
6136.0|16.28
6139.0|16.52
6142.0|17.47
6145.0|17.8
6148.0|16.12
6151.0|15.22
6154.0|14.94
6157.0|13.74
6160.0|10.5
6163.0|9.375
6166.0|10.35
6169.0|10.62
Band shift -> 1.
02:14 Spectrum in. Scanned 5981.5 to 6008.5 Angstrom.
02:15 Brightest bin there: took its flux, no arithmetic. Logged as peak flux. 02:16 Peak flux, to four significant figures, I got 13.27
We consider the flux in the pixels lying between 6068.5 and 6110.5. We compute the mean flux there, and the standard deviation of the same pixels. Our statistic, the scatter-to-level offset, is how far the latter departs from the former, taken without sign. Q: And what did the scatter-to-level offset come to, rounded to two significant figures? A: 15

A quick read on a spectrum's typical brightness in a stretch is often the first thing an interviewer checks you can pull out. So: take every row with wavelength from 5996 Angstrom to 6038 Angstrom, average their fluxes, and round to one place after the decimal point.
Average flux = 13.3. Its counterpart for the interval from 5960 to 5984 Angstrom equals 11.3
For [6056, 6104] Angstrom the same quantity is 15.1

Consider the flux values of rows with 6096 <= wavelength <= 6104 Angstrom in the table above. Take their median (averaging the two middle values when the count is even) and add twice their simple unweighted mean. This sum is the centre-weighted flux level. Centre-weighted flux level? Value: 46.1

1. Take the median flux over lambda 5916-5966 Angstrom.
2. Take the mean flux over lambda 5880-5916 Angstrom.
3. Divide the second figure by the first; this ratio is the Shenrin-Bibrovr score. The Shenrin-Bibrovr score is 0.71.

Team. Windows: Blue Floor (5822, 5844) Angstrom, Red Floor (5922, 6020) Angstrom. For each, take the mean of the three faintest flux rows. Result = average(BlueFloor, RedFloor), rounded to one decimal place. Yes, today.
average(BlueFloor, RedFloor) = 12.1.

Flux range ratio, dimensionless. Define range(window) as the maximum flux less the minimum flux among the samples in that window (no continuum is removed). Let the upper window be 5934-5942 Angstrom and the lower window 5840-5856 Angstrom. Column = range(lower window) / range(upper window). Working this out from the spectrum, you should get 3.4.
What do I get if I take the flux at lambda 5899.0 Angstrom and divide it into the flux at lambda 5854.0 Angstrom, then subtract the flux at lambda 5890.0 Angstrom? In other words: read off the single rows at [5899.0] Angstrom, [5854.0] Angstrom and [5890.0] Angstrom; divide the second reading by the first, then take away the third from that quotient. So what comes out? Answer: -2.6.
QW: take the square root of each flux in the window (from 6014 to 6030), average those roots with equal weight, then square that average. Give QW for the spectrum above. 13.6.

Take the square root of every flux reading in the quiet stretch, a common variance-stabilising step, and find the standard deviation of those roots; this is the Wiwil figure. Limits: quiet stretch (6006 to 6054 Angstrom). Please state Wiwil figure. 0.11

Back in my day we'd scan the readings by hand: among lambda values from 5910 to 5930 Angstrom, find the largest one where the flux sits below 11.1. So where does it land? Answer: 5929.0 Angstrom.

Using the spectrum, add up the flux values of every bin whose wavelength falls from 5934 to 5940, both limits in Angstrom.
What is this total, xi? 22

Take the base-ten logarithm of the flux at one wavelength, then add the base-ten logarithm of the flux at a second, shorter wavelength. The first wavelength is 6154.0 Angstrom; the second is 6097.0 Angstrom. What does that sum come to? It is 2.39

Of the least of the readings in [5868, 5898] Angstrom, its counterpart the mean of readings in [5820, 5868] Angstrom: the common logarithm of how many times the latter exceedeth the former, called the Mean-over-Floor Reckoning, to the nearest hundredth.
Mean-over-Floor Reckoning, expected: 0.48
